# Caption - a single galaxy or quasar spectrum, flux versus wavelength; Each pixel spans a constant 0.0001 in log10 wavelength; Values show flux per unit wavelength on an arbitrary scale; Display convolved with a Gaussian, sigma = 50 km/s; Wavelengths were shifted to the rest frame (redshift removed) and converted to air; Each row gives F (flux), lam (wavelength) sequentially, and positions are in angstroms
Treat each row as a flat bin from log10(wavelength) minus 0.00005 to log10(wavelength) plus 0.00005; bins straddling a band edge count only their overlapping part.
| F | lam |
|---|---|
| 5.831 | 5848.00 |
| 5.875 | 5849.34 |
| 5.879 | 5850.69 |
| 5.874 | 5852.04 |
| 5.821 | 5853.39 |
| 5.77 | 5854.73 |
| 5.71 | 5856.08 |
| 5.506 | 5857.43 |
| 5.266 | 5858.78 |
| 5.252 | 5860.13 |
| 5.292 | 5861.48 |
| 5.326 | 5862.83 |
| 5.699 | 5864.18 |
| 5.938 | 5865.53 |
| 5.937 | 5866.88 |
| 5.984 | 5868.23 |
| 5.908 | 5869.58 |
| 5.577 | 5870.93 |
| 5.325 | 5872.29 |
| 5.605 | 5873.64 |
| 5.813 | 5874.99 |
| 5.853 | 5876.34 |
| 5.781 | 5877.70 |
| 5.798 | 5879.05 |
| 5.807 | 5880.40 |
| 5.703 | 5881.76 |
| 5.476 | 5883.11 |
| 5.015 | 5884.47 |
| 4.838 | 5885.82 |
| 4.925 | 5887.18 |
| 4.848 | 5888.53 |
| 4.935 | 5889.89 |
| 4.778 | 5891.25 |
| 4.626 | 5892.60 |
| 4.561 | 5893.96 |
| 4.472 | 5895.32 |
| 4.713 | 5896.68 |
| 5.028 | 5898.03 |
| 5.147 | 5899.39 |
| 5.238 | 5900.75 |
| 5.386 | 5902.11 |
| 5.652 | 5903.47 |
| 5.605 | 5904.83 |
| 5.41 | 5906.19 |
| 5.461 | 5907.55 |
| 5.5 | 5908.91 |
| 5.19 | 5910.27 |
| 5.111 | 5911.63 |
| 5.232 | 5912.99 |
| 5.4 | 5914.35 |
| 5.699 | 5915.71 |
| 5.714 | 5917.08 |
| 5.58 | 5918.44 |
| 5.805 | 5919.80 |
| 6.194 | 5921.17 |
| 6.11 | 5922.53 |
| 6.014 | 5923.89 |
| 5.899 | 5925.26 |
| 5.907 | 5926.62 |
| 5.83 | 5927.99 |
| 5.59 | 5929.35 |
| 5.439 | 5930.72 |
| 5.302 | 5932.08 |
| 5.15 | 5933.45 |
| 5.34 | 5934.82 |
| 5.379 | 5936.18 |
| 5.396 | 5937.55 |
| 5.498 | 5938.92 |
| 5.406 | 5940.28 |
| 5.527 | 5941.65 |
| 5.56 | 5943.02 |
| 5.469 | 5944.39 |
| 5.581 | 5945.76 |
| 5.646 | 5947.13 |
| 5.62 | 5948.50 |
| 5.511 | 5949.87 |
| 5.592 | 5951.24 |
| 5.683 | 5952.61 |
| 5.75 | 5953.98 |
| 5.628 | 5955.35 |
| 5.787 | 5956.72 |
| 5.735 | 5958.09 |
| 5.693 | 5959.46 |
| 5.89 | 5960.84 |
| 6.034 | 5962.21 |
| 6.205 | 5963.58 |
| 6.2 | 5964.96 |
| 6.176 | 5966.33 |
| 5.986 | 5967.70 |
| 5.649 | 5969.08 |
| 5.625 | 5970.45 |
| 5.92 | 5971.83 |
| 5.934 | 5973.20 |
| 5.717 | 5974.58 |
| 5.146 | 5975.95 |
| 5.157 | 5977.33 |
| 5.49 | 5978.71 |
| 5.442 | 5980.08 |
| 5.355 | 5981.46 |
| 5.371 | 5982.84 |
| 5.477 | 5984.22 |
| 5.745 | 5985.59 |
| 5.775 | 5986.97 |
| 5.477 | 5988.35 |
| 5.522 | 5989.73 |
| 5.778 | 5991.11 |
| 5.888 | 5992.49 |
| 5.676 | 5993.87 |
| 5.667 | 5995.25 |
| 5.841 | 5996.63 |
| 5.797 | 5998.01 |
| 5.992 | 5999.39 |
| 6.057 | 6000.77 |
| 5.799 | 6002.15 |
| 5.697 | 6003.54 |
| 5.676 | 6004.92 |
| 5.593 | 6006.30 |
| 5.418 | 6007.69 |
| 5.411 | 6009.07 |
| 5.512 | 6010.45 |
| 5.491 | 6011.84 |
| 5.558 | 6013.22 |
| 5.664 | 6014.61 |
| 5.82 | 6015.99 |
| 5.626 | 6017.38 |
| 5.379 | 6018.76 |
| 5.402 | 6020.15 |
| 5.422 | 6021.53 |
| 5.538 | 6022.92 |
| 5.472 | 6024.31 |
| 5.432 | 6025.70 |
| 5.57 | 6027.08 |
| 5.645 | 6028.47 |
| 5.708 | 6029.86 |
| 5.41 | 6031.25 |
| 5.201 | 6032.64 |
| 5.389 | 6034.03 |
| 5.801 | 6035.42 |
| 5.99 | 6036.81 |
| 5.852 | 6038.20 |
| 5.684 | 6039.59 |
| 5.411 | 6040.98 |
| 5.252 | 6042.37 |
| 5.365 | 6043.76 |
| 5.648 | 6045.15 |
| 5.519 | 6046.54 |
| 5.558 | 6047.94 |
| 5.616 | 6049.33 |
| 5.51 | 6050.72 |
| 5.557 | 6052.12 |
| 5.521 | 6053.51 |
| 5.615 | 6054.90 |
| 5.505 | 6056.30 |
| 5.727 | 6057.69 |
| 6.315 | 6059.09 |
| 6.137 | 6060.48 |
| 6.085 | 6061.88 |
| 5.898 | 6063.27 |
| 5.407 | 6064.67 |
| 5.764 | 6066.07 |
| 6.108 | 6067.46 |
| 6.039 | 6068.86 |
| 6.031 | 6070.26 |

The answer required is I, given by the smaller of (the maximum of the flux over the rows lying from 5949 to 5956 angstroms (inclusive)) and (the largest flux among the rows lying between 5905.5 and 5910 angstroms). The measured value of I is 5.50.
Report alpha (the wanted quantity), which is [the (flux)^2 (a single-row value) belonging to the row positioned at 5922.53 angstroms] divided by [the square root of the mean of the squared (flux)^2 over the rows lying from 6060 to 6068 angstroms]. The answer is 1.07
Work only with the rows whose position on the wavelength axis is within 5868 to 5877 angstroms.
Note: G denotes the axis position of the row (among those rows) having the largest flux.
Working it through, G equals 5868.23 angstroms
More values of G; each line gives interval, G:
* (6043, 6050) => 6045.15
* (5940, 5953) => 5952.61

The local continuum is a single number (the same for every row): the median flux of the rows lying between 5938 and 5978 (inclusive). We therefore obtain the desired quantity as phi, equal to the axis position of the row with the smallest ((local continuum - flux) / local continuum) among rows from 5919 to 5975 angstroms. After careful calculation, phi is 5963.58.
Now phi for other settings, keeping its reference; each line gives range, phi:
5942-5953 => 5952.61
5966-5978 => 5966.33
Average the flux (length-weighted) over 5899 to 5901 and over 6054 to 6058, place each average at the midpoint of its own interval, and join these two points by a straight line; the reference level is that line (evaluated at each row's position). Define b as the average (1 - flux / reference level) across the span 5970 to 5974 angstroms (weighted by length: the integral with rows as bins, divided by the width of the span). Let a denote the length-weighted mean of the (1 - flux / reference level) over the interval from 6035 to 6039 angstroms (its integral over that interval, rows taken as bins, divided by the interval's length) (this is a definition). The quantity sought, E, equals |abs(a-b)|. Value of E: 0.03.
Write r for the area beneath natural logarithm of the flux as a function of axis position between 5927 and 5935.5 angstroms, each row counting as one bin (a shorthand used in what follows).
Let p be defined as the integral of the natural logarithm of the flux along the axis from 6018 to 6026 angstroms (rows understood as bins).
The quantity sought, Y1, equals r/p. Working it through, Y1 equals 1.06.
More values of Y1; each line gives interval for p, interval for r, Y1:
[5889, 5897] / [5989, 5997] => 1.13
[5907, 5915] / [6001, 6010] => 1.16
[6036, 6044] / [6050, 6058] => 1.00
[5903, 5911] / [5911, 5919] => 1.00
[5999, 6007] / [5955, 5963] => 1.00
